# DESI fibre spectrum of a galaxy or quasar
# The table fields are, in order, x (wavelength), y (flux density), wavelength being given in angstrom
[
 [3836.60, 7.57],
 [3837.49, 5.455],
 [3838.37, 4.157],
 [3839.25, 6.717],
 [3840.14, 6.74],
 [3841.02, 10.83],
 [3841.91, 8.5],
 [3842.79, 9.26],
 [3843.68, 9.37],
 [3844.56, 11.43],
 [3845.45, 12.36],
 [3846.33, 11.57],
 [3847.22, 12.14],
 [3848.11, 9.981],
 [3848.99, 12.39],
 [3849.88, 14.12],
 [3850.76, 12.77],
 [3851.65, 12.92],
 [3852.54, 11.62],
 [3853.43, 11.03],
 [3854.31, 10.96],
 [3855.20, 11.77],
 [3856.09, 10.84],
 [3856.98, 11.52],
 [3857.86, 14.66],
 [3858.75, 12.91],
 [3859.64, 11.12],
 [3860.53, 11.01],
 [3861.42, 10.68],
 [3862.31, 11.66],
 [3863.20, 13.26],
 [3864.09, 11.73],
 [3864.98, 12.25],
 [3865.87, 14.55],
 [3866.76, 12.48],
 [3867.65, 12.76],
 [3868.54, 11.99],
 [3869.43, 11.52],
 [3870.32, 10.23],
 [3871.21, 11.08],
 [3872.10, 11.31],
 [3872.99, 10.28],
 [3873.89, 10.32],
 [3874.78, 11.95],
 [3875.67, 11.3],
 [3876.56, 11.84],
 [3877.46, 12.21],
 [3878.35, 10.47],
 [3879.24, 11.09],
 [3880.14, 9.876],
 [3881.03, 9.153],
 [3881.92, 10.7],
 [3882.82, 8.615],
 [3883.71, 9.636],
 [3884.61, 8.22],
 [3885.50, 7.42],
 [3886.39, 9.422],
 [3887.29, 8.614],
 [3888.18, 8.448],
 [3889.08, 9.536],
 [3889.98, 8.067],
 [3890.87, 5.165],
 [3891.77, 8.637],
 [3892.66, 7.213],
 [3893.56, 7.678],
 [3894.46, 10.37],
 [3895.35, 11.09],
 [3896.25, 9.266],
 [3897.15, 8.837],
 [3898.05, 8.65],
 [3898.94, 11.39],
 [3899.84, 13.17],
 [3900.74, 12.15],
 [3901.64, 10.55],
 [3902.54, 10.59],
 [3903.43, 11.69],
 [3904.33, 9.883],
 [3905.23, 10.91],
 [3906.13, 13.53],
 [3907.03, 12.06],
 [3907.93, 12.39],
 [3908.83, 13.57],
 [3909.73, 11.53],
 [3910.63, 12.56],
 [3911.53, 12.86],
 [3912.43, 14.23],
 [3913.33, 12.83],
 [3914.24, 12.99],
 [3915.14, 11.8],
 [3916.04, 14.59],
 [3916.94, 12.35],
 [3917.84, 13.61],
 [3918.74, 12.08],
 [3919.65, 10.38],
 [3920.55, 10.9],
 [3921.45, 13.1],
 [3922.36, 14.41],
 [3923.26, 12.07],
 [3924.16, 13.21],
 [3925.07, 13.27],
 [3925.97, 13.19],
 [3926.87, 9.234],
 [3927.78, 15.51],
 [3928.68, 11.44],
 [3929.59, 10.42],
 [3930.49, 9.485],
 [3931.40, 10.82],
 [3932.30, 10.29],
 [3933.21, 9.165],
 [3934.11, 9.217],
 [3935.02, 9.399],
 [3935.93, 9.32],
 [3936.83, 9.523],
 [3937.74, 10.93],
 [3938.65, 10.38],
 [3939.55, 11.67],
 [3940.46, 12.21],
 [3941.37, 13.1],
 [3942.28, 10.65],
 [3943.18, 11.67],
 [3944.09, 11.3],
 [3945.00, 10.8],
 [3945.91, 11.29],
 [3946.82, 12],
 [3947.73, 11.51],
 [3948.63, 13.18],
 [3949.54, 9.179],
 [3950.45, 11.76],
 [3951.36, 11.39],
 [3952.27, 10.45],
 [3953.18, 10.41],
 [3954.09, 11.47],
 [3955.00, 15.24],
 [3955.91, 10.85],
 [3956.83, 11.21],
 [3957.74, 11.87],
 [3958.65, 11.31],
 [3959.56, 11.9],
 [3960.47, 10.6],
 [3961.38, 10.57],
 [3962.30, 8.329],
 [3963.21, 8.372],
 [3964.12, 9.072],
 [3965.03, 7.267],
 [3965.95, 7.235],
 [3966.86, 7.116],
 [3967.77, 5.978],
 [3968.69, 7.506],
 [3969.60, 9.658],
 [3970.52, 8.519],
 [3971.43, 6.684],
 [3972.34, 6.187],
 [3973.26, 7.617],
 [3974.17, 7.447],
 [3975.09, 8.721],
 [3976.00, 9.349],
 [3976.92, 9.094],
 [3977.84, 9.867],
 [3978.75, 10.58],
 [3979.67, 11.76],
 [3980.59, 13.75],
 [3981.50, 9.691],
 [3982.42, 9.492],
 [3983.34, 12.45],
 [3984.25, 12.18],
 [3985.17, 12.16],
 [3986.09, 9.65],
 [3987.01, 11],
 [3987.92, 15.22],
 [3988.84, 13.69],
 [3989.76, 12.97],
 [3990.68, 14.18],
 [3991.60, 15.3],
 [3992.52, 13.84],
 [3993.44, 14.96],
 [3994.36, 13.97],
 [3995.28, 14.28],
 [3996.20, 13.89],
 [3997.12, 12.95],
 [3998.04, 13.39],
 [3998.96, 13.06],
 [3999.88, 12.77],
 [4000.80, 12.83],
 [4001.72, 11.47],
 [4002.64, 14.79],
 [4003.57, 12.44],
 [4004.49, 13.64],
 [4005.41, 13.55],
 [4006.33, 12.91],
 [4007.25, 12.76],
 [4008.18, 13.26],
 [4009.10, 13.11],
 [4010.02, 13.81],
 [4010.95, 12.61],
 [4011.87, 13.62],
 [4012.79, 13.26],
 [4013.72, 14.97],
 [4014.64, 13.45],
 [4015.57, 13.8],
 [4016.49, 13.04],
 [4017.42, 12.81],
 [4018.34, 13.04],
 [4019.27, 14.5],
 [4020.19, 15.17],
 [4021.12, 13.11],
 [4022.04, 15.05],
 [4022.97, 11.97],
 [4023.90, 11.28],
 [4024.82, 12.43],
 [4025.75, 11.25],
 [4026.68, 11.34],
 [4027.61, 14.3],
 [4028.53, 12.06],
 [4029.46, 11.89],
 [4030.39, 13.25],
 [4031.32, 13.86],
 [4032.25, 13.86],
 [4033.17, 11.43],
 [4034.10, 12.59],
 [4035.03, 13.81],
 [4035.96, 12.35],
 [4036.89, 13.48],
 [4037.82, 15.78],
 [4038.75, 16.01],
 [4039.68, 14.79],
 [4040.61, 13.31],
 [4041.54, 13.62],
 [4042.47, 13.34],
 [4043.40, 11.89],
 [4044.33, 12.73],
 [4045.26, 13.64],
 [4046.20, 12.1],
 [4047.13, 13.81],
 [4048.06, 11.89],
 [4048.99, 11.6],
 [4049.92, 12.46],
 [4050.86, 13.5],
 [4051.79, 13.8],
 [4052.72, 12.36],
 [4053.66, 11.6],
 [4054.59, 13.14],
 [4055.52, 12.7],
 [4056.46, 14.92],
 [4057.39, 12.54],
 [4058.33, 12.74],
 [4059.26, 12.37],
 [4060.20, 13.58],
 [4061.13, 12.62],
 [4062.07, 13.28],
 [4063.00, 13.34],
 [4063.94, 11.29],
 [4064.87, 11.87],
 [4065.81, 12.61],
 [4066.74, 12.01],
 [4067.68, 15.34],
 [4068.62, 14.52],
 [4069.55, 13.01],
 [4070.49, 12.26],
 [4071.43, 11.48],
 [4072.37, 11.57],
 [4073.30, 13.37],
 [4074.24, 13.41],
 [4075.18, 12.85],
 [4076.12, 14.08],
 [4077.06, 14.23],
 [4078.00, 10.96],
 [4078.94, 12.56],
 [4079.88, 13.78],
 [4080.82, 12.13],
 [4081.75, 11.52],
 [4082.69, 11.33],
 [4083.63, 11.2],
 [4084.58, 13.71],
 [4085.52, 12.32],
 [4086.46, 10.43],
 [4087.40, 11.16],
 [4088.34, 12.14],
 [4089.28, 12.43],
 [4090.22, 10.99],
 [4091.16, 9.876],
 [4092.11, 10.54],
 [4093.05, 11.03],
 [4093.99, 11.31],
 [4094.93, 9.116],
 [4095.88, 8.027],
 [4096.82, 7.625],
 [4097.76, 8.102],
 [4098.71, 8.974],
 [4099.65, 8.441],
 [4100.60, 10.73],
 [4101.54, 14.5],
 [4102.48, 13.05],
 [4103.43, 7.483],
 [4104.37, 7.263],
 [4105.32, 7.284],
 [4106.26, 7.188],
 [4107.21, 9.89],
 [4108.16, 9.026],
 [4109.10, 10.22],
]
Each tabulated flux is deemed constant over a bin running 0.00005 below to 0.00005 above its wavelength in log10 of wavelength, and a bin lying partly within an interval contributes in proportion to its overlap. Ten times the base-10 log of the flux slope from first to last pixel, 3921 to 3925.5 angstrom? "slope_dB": -13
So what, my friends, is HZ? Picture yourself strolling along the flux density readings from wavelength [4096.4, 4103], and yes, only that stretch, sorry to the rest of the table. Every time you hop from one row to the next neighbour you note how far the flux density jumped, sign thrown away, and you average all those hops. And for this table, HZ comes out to 1.57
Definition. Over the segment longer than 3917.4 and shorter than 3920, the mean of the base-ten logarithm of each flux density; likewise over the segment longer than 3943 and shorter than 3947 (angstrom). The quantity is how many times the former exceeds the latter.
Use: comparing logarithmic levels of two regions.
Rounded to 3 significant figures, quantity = 1.02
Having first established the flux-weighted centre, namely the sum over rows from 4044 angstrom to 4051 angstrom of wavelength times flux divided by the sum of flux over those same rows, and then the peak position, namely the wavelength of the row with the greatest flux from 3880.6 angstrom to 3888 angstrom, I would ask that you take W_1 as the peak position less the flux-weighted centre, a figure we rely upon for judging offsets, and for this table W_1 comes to -165.7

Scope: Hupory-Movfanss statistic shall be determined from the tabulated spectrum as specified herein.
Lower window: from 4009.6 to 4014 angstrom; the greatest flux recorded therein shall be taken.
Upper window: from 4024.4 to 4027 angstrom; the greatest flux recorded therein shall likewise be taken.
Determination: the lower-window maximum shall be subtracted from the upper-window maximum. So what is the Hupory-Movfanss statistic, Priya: -2.5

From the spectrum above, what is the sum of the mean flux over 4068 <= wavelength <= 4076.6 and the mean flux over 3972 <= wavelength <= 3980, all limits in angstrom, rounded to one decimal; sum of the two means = 21.9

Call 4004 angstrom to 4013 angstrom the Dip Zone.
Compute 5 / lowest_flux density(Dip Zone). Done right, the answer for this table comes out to 0.40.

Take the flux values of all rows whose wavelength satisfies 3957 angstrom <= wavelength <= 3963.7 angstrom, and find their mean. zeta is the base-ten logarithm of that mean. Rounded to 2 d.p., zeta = 1.02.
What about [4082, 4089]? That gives 1.07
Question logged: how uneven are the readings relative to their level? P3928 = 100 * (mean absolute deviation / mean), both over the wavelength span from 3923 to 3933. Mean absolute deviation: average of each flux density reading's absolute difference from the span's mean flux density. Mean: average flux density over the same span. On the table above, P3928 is 13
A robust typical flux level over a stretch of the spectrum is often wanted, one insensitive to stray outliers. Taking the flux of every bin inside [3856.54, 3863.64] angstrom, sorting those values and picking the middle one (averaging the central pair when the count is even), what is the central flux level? 11.6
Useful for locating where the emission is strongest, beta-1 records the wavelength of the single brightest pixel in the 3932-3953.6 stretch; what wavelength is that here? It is 3948.63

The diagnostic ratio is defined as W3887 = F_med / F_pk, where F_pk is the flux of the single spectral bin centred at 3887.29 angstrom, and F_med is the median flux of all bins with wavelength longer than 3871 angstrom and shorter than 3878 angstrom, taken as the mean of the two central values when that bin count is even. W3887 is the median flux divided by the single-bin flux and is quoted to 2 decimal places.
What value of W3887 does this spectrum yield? 1.31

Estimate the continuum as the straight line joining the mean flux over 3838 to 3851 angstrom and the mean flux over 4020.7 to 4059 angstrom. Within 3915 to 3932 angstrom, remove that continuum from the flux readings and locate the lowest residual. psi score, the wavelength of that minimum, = 3926.87 angstrom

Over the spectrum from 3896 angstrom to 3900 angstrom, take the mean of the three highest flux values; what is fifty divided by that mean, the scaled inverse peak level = 4.43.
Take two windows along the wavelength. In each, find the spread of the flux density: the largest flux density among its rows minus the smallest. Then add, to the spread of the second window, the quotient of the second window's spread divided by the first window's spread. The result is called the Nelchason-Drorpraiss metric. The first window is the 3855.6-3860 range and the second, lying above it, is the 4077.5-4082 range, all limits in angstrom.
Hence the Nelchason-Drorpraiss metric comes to 3.6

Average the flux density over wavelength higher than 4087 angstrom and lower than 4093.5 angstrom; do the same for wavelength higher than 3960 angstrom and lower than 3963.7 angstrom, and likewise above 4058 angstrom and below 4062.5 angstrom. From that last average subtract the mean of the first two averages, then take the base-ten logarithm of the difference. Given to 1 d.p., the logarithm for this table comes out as 0.4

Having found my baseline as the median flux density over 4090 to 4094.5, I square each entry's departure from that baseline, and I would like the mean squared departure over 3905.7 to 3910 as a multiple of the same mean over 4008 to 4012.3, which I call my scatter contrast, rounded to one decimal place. 0.6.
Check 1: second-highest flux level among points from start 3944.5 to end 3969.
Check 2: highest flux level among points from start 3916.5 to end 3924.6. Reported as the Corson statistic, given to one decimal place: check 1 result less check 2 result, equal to -1.2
